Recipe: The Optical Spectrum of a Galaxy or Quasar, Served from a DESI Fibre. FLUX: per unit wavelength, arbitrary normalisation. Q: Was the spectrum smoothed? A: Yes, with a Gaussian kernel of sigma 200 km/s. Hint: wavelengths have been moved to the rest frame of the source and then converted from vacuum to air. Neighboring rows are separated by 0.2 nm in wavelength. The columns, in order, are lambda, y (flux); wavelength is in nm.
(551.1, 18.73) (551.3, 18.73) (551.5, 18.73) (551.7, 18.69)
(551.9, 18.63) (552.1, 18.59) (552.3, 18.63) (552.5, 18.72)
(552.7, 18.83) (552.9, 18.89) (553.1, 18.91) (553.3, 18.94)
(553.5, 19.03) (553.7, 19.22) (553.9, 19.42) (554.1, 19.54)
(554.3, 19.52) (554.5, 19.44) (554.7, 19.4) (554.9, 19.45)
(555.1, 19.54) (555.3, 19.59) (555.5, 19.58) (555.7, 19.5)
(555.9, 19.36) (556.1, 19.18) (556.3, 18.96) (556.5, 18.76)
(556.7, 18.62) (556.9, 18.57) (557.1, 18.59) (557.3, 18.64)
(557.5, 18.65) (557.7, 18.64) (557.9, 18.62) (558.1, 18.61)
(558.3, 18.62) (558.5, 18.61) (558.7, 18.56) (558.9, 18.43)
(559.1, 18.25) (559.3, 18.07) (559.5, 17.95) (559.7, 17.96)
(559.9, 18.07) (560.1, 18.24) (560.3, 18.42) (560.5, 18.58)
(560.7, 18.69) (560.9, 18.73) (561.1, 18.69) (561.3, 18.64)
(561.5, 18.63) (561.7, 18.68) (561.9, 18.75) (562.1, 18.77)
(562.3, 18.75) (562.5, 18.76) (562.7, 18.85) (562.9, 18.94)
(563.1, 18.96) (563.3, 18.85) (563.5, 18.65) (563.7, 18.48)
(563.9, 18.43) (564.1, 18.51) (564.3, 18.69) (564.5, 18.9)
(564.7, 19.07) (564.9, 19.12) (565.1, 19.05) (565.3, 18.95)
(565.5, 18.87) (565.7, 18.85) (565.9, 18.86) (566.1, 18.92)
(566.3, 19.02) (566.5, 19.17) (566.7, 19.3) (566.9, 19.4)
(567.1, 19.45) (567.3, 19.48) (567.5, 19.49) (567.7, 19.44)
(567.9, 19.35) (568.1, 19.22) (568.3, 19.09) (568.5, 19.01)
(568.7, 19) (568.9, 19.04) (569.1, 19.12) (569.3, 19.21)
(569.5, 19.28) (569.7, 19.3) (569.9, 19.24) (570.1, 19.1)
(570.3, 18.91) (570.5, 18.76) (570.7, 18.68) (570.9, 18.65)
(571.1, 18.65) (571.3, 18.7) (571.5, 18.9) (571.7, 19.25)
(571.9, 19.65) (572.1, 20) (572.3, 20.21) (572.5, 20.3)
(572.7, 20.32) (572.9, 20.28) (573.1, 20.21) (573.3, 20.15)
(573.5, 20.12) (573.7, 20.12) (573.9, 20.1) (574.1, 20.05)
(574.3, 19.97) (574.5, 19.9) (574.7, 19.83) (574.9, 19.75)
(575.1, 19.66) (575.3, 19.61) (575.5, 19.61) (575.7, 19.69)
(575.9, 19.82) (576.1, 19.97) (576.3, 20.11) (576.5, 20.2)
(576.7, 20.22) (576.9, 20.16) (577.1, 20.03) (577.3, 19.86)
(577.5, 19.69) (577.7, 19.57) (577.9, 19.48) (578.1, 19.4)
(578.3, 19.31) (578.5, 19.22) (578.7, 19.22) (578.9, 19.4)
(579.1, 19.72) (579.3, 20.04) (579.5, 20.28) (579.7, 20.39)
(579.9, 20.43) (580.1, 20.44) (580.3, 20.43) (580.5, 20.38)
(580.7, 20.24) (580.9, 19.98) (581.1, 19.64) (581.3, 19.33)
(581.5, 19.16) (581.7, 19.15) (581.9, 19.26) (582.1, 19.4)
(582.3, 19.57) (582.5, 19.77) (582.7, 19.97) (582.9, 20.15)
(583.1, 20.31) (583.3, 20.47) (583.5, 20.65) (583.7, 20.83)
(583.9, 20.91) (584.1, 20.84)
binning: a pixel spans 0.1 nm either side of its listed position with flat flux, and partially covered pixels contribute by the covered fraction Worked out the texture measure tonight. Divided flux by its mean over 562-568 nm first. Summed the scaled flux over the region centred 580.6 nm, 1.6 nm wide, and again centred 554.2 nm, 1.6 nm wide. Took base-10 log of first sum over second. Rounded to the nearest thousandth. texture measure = 0.016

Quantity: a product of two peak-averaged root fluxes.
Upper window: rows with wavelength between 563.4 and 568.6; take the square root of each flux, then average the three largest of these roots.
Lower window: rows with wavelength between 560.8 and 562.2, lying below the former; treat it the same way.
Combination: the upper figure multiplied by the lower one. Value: 19.1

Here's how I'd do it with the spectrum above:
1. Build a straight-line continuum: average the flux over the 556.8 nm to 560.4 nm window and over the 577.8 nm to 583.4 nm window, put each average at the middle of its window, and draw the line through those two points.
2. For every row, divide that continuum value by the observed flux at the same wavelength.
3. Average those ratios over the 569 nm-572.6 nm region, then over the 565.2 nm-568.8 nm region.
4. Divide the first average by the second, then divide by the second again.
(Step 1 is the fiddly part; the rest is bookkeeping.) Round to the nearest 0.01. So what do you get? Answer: 1.02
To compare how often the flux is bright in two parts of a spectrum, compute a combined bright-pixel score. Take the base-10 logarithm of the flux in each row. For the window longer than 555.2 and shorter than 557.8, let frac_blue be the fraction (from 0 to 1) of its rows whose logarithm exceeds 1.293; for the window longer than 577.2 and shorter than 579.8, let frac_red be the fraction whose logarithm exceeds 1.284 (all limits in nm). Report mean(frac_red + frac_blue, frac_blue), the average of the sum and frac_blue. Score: 0.42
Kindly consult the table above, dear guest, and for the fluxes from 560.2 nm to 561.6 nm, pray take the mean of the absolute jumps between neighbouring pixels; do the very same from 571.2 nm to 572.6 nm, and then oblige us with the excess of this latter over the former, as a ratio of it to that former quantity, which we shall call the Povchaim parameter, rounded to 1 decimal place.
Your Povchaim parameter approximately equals 2.9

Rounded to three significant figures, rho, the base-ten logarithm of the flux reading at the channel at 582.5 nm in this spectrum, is 1.30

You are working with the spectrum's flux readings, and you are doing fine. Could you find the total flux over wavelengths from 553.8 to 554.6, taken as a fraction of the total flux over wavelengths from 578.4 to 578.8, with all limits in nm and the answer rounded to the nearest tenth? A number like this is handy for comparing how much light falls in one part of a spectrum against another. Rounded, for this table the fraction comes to 2.0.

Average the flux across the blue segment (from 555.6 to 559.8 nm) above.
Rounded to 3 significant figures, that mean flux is 18.6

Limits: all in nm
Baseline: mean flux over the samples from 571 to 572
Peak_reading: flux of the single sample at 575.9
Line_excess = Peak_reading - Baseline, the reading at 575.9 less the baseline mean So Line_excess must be 0.8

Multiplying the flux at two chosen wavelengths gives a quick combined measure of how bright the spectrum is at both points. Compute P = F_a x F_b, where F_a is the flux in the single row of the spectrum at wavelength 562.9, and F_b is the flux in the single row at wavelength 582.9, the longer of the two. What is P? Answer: 382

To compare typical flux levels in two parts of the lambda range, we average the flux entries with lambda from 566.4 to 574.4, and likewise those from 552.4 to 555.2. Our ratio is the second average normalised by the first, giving 0.988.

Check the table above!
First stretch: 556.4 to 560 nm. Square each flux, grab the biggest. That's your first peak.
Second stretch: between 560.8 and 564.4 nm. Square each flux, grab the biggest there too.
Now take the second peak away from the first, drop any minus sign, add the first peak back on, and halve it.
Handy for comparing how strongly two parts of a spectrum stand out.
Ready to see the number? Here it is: 179.7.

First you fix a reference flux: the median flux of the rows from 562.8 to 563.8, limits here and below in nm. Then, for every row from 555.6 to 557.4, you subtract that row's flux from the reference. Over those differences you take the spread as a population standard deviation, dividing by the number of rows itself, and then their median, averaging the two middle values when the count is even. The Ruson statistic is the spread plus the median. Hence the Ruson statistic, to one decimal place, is 0.4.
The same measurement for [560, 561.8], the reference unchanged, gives 0.4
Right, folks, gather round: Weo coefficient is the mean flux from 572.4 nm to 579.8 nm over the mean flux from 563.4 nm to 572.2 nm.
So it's 1.044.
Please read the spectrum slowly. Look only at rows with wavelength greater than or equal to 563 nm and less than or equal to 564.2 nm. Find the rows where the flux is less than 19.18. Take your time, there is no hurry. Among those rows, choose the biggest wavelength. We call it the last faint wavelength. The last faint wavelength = 564.1 nm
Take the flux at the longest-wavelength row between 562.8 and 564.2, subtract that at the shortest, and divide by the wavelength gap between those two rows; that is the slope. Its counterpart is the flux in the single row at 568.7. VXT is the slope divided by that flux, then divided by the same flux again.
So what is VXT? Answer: -0.0010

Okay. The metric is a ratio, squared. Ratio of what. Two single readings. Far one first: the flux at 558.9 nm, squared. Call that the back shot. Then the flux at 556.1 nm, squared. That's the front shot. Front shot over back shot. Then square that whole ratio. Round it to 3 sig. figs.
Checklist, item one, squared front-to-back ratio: 1.17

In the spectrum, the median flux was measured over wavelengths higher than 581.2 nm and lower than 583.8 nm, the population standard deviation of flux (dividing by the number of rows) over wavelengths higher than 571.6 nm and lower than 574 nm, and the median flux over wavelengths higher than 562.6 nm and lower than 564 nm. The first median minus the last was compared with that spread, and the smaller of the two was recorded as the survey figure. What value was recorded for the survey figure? 0.3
